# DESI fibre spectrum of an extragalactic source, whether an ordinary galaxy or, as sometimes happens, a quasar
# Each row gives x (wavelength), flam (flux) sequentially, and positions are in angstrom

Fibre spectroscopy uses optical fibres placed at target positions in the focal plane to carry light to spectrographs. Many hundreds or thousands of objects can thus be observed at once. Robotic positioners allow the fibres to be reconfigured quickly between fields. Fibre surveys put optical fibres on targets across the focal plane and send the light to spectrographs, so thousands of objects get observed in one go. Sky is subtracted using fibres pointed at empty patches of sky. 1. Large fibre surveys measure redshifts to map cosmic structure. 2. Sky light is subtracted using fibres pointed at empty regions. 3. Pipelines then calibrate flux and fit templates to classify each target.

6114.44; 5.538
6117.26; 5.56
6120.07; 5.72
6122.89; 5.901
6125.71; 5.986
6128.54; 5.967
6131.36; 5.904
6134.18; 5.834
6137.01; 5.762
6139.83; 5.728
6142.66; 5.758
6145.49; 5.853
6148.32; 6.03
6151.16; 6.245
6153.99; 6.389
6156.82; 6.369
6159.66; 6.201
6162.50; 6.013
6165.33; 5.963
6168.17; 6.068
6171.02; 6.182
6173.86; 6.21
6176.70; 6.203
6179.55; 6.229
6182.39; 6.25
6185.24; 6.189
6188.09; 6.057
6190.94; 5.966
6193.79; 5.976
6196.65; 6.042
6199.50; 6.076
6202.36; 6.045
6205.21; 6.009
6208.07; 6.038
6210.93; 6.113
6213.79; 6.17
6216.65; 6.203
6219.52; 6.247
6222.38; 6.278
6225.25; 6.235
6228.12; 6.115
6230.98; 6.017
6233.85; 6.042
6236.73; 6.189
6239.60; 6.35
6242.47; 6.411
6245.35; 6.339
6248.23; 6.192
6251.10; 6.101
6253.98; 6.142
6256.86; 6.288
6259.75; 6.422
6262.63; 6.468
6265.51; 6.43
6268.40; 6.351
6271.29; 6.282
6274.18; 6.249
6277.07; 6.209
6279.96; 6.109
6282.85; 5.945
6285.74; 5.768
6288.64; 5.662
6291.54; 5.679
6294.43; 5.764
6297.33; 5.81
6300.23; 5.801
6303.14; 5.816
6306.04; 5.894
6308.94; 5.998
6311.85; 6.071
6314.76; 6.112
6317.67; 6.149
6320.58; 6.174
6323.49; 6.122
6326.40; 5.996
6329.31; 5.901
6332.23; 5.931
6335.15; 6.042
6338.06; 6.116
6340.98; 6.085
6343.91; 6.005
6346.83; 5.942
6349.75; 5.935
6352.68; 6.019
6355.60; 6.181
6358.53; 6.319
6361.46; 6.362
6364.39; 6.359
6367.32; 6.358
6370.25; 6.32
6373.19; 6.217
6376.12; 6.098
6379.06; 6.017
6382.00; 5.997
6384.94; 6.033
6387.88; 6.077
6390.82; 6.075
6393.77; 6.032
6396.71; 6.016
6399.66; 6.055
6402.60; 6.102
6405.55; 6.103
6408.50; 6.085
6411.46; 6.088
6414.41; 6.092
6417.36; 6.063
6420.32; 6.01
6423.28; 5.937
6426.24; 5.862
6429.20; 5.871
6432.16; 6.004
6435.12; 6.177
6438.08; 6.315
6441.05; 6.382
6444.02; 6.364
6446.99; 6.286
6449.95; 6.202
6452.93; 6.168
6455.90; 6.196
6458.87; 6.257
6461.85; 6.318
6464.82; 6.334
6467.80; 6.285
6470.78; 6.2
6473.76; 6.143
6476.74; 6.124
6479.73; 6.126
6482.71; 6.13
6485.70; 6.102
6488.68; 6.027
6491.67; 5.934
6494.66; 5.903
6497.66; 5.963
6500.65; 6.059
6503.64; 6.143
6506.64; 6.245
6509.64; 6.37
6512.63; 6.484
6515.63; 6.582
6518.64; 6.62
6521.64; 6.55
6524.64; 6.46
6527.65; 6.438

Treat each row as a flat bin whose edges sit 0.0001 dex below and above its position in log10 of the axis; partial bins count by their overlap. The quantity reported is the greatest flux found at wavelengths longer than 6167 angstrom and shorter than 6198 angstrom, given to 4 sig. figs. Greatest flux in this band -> 6.250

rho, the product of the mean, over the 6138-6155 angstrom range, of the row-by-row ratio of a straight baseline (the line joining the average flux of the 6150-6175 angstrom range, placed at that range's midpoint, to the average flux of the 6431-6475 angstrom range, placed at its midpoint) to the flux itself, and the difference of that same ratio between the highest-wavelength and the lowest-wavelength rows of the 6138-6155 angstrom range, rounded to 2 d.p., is -0.11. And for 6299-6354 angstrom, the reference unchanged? -0.04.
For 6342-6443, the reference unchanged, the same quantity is -0.06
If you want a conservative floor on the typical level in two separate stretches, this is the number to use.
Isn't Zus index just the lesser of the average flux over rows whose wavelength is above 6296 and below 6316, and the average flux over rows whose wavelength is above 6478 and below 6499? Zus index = 5.93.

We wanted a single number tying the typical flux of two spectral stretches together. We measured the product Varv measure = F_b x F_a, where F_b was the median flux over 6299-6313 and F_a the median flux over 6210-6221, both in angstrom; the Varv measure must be 36.5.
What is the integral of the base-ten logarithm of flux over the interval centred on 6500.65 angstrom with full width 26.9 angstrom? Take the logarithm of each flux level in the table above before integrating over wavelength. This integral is 21.2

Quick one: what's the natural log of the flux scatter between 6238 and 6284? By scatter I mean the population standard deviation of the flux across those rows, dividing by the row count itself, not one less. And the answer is -2.0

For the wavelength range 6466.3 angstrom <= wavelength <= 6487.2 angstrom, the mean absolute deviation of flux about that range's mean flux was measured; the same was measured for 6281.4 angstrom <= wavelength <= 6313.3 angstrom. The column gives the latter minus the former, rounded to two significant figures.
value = 0.054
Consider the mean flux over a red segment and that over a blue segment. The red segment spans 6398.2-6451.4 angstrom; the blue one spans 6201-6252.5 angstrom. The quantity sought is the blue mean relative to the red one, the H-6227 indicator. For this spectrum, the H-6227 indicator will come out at 1.010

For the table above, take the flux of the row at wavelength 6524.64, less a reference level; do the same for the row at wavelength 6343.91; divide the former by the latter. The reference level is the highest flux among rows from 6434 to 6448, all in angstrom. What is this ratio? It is -0.2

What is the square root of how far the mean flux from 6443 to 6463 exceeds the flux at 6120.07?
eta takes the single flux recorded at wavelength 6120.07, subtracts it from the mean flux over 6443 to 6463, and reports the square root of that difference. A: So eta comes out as 0.73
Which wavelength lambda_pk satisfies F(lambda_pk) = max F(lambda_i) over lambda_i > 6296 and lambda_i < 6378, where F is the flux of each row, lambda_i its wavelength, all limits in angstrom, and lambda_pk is 6361.46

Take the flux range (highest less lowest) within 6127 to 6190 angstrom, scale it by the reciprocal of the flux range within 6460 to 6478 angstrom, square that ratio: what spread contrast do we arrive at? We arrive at 9.9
